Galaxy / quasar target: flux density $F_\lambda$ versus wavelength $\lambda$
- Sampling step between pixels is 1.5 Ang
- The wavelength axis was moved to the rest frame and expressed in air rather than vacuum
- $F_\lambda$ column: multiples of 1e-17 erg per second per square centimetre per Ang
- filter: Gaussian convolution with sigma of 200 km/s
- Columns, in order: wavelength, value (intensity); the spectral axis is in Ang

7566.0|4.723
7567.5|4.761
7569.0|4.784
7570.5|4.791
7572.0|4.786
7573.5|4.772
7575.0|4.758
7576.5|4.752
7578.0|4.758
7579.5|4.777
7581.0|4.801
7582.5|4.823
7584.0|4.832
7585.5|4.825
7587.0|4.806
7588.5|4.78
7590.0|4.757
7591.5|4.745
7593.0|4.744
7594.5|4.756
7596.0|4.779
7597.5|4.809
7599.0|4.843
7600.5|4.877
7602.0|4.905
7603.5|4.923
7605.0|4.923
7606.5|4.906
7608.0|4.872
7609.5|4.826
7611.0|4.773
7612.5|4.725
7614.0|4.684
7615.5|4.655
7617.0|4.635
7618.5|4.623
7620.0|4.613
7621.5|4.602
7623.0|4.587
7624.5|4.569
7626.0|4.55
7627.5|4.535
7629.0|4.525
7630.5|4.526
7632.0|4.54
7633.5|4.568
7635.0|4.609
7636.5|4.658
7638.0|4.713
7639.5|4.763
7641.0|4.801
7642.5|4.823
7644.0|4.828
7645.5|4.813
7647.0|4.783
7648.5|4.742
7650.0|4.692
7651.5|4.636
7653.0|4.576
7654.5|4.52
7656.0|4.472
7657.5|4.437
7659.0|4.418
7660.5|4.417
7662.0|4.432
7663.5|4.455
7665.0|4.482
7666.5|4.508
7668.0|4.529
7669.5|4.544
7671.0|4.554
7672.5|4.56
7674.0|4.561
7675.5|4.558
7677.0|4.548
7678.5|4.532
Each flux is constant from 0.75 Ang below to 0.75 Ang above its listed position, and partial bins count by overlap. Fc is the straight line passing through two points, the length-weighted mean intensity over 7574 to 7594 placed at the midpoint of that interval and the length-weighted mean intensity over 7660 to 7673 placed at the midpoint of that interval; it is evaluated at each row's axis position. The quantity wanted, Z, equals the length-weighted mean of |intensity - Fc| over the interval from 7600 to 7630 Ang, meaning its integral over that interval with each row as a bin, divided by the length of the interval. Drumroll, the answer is 0.10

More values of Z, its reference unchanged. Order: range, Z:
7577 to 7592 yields 0.03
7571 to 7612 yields 0.08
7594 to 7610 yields 0.14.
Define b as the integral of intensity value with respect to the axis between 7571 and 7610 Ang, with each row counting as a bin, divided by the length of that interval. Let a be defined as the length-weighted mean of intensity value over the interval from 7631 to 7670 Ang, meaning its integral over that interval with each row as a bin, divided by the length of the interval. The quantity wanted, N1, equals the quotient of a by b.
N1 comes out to 0.96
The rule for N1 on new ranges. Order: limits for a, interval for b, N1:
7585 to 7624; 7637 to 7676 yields 1.04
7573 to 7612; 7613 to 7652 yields 1.03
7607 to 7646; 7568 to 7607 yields 0.97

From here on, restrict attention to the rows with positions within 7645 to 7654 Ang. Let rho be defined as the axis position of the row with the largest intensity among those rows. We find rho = 7645.5 Ang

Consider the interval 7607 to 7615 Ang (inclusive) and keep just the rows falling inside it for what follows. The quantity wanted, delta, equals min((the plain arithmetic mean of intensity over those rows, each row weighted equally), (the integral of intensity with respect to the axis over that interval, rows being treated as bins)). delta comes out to 4.78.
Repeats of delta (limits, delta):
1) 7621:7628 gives 4.57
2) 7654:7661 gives 4.45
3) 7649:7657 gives 4.58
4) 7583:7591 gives 4.80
